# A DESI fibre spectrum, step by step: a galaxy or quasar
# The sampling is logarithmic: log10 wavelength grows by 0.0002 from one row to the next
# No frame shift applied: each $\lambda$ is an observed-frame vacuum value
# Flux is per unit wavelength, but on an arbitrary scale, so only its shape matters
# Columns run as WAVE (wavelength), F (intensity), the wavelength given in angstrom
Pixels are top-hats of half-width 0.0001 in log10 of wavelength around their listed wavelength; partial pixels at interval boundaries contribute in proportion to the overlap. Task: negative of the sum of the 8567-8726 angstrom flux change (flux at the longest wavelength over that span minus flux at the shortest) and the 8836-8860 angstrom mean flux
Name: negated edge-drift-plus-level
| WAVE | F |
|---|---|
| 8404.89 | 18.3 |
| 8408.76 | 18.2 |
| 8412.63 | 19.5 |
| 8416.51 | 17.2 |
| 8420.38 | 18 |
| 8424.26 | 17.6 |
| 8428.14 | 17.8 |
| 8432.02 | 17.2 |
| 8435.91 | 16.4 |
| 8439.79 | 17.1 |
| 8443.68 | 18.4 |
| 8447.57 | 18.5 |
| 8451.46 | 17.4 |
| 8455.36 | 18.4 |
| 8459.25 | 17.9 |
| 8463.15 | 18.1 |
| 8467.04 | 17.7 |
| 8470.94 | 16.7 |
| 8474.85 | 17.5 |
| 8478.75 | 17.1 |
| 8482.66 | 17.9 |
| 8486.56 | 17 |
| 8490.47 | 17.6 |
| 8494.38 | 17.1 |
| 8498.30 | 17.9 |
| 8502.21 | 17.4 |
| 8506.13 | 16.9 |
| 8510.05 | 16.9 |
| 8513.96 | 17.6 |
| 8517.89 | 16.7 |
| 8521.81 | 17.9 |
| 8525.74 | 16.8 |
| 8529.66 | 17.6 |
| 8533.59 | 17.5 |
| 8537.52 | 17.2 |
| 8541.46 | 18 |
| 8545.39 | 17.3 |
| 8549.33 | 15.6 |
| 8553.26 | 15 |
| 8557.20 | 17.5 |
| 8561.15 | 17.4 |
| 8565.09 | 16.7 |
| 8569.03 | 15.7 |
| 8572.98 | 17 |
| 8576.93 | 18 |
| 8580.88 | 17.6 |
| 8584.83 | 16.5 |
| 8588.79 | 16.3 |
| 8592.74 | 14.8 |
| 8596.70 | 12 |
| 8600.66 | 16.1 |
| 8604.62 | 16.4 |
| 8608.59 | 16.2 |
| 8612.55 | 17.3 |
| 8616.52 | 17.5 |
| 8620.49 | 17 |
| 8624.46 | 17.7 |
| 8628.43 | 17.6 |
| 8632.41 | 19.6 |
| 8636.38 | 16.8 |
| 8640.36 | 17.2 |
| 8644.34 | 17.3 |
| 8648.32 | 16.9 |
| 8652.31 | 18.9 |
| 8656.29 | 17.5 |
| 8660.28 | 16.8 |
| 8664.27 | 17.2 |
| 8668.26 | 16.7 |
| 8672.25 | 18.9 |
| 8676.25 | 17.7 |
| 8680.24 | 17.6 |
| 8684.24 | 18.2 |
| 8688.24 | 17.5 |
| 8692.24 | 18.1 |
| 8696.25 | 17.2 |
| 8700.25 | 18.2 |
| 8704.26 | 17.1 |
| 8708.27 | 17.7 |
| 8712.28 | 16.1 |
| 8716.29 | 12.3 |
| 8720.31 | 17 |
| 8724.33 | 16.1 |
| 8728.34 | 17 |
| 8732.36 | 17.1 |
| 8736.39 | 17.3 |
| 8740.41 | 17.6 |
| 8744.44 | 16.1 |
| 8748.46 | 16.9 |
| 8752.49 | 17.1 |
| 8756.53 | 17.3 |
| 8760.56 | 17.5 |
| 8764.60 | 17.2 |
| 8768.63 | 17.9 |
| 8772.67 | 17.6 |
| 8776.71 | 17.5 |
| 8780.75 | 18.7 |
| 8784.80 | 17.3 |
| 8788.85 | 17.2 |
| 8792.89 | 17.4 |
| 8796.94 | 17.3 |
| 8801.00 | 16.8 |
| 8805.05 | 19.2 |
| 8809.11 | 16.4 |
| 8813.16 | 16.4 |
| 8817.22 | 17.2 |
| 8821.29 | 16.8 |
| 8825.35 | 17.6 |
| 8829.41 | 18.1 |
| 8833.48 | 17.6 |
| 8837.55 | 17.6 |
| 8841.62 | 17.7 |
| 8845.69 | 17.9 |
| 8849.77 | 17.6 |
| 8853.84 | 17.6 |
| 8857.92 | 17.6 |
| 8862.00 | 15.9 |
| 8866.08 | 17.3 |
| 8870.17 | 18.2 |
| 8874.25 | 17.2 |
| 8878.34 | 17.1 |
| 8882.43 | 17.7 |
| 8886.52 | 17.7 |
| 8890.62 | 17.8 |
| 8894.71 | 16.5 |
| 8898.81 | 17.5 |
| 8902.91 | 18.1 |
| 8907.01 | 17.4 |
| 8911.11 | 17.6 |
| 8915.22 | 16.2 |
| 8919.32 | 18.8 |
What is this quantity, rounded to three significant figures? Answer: -18.1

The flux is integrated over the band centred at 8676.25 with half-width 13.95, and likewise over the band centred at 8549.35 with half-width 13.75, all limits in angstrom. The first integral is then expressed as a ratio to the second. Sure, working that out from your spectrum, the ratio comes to 1.065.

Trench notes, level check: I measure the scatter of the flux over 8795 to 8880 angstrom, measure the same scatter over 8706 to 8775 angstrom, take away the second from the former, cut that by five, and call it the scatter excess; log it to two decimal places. -0.11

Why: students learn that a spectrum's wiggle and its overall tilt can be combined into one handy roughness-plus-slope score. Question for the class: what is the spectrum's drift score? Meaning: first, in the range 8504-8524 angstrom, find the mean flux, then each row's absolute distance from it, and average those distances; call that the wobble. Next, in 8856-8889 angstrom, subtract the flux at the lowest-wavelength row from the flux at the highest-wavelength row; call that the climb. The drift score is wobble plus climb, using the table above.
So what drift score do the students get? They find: 0.5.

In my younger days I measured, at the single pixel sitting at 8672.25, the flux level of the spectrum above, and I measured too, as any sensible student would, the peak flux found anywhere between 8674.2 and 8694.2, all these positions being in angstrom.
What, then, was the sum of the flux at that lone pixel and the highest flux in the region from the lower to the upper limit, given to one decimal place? 37.1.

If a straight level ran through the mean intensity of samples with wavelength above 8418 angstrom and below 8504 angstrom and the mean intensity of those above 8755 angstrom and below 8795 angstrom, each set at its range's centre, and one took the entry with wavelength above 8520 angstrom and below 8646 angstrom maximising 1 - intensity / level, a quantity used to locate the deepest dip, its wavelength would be 8596.70 angstrom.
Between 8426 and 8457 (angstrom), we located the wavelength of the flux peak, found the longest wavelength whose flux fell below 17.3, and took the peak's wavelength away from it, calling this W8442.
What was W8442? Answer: -7.8 angstrom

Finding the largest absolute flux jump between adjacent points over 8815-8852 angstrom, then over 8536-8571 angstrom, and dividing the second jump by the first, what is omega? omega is 3.1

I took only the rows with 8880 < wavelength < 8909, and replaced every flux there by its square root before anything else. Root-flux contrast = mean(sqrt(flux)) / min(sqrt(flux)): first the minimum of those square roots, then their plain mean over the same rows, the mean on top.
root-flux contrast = 1.03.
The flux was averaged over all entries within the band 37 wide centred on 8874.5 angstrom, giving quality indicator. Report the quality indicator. 17.4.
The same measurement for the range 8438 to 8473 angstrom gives 17.8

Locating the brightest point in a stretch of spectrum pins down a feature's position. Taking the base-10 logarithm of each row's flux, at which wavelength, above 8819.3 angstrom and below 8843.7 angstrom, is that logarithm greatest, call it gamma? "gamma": 8829.41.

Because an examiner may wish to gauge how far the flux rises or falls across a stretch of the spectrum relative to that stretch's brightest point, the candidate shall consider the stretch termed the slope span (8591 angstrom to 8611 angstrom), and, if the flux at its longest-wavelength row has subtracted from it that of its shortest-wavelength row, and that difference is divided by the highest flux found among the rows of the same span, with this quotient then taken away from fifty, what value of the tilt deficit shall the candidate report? 49.9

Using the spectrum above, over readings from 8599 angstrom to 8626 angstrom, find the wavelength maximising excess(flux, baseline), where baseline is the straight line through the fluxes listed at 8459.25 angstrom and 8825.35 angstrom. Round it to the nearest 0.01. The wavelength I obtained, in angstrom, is 8624.46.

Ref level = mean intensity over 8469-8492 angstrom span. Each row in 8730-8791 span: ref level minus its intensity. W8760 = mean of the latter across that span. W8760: -0.1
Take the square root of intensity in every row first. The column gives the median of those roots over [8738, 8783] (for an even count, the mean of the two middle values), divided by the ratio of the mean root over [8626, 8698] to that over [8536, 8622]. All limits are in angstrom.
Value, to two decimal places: 4.04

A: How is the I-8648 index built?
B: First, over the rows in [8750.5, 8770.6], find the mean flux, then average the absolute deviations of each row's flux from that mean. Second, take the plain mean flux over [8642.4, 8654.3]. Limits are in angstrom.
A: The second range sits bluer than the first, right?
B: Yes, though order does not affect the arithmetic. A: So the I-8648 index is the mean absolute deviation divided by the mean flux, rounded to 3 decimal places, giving 0.014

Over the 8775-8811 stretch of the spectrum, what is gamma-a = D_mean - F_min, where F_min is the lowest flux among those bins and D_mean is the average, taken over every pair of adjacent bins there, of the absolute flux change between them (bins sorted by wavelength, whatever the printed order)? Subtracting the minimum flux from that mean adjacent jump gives -15.3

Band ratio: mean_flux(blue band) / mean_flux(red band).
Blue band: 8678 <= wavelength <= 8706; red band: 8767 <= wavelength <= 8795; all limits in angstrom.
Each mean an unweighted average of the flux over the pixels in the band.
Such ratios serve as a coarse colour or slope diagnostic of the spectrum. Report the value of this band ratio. 1.00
